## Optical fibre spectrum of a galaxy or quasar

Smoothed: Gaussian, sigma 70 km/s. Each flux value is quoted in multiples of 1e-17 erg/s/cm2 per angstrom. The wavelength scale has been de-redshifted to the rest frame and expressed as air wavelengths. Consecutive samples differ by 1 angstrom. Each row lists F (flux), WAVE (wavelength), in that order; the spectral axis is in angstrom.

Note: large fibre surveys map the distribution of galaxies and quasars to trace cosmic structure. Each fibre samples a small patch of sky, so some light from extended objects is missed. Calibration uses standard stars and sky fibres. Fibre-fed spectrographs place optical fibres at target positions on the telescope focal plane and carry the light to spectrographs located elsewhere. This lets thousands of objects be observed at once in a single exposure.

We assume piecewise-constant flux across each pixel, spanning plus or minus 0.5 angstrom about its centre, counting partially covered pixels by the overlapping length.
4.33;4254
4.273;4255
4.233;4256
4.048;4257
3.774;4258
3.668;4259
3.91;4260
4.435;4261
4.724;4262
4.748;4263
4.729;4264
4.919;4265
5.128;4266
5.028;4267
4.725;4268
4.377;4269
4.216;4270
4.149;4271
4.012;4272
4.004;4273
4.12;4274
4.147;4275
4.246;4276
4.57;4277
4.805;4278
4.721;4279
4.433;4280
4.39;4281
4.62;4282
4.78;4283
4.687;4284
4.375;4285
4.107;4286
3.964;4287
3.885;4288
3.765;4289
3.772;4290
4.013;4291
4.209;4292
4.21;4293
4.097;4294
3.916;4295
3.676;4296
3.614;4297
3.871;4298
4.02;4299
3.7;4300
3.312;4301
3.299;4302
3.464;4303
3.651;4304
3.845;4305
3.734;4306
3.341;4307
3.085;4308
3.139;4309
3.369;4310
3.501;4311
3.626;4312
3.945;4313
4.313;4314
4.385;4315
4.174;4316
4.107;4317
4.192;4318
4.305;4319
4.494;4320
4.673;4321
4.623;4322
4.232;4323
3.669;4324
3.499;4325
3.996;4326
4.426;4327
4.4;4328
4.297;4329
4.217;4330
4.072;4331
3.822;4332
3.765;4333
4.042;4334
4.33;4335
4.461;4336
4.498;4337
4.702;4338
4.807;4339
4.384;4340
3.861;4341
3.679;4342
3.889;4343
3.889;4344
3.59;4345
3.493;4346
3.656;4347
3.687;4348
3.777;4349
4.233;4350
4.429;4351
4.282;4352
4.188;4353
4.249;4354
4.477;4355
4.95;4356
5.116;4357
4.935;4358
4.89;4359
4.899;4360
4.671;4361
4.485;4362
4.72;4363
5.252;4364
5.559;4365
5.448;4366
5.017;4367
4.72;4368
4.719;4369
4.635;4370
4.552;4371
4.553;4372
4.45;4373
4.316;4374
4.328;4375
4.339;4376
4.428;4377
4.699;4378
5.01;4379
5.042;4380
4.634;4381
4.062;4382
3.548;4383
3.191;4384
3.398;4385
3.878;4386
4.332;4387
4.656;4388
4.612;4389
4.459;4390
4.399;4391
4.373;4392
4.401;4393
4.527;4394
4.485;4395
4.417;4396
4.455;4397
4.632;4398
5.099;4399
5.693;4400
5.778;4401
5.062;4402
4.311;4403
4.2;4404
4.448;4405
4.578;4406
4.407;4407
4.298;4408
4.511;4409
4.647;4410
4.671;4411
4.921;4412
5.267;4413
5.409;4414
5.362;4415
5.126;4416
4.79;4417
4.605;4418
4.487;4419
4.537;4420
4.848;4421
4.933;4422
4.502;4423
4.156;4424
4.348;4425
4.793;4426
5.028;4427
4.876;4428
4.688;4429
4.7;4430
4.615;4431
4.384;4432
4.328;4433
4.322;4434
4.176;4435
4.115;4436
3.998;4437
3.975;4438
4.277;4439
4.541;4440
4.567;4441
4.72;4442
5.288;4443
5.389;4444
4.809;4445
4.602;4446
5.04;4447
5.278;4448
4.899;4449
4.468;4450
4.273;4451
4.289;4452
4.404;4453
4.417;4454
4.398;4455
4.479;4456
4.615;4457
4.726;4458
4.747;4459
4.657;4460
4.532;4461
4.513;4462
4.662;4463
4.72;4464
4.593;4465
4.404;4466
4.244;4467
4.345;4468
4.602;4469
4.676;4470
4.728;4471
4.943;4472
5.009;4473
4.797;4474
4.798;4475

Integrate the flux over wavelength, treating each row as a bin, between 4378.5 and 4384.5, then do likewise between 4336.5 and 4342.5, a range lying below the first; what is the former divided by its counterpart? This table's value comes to 0.98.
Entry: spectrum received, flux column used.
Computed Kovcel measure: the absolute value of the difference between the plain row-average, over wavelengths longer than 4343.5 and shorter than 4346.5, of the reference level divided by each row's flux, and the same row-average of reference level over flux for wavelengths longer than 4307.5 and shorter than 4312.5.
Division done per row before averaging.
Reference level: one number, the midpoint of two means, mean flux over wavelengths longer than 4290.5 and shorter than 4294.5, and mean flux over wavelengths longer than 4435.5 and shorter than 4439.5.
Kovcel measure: 0.108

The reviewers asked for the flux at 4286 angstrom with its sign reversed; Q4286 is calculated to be -4.11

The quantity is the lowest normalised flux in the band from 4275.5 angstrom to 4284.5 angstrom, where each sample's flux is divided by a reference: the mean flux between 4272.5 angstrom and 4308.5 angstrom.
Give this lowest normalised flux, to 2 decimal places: 1.06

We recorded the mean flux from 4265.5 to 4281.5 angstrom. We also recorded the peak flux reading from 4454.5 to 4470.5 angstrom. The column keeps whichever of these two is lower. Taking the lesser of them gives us 4.44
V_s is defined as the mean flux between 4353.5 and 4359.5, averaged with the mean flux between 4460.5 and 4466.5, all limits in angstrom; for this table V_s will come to 4.7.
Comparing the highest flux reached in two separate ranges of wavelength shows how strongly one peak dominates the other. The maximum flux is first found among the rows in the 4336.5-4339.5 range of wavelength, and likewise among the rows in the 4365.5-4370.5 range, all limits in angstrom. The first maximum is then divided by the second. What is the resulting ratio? 0.88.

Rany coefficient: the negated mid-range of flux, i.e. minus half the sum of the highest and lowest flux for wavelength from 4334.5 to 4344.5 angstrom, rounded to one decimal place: -4.2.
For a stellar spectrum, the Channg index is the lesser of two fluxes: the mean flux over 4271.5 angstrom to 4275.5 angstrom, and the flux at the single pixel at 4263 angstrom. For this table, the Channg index 4.07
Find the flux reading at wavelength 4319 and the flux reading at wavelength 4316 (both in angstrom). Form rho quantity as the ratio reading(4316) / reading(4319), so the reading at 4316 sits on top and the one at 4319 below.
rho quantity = 0.97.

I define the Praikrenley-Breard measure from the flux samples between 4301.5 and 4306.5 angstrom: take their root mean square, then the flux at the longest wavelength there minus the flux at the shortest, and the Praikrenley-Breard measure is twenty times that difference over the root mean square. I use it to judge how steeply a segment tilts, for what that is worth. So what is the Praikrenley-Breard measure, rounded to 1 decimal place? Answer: 2.4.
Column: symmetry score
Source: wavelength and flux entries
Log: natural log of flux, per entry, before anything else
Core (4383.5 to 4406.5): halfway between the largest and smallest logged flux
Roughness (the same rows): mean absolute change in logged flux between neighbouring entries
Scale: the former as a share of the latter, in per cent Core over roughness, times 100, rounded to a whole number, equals 2732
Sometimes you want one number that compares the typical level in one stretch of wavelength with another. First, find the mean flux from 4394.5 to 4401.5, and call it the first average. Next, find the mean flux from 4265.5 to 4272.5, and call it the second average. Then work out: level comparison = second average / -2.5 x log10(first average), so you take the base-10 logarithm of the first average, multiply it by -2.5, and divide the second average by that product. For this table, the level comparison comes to -2.61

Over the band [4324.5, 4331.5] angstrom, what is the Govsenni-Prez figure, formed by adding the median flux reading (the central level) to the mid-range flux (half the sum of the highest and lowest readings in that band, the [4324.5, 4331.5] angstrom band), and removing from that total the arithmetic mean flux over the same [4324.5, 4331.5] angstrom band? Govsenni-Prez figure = 4.0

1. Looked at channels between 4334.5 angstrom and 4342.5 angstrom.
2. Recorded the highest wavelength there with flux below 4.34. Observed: 4342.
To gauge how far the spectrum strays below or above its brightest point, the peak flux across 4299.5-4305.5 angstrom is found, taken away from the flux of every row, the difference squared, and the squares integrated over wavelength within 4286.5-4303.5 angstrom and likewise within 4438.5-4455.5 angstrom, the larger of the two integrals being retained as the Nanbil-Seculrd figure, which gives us 14.2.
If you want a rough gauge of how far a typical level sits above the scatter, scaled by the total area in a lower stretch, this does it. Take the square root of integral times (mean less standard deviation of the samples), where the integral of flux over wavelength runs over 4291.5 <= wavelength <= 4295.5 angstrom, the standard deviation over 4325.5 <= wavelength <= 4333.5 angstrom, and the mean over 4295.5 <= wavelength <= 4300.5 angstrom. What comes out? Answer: 7.6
